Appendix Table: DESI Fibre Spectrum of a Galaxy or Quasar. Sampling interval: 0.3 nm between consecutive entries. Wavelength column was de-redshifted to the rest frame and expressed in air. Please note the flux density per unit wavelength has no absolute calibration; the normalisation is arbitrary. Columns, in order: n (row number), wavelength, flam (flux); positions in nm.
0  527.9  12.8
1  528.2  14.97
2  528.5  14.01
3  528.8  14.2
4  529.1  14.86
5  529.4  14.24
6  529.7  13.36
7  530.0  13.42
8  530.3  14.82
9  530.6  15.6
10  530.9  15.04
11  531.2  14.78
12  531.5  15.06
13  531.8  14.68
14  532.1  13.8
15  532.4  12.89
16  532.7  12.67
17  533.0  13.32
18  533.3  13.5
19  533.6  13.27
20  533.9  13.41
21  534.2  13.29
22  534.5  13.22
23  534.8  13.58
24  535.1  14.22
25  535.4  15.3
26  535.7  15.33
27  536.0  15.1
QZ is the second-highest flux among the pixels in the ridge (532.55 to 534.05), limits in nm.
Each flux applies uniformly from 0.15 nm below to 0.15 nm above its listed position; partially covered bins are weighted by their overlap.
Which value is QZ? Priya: 13.41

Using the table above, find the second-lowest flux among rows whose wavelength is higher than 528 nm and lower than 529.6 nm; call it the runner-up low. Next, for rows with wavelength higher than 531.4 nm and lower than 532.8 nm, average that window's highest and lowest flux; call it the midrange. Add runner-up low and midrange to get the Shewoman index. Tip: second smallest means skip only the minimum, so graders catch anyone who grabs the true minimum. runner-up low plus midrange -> 28.1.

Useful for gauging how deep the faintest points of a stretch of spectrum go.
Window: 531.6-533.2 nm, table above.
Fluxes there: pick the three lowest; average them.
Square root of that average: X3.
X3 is 3.60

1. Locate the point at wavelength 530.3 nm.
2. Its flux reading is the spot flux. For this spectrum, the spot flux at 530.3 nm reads 14.82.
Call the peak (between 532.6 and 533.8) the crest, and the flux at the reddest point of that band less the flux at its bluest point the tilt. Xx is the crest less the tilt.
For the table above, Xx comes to 12.9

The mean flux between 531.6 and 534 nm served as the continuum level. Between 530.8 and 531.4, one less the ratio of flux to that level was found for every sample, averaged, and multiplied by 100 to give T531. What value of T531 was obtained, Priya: -11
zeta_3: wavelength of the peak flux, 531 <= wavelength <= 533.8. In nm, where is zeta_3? 531.5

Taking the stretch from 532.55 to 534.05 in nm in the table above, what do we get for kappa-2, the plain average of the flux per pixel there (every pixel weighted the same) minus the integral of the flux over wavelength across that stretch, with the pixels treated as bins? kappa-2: -6.6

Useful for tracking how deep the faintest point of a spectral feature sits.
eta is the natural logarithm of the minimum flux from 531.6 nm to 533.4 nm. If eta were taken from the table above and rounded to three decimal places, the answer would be 2.539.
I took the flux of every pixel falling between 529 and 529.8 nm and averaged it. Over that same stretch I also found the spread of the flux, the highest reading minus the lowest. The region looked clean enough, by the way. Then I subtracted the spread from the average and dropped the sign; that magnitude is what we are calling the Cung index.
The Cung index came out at 12.7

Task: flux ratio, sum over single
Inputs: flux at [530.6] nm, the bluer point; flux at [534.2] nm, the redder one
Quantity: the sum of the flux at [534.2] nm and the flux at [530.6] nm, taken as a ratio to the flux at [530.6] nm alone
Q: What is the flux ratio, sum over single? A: 1.85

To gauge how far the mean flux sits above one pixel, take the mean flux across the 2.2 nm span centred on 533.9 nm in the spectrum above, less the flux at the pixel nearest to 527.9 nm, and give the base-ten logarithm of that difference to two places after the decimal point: -0.24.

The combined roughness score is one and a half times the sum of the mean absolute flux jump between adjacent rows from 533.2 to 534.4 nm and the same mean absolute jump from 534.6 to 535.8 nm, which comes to 1.12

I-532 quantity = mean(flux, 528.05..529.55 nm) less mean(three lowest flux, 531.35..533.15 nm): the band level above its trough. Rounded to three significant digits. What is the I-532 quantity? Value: 1.50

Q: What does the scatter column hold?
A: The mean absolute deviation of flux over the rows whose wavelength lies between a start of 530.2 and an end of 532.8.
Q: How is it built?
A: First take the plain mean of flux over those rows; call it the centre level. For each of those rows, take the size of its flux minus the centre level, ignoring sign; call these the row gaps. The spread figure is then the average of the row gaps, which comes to 0.8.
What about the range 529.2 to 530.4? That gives 0.6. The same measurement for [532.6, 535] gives 0.2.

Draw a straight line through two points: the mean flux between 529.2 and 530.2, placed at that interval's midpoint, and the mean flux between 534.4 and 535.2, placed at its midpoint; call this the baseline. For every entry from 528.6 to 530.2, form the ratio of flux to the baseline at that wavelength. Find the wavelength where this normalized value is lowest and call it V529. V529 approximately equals 529.7 nm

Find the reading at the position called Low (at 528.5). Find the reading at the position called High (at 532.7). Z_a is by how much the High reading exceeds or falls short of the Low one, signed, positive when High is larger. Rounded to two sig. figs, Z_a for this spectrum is -1.3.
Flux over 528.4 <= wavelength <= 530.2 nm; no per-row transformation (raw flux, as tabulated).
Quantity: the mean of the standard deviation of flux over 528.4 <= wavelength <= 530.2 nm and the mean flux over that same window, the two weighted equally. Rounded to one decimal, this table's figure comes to 7.3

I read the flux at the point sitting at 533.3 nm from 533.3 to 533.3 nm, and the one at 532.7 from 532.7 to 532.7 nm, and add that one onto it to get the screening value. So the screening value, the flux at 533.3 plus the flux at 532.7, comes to 26.2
